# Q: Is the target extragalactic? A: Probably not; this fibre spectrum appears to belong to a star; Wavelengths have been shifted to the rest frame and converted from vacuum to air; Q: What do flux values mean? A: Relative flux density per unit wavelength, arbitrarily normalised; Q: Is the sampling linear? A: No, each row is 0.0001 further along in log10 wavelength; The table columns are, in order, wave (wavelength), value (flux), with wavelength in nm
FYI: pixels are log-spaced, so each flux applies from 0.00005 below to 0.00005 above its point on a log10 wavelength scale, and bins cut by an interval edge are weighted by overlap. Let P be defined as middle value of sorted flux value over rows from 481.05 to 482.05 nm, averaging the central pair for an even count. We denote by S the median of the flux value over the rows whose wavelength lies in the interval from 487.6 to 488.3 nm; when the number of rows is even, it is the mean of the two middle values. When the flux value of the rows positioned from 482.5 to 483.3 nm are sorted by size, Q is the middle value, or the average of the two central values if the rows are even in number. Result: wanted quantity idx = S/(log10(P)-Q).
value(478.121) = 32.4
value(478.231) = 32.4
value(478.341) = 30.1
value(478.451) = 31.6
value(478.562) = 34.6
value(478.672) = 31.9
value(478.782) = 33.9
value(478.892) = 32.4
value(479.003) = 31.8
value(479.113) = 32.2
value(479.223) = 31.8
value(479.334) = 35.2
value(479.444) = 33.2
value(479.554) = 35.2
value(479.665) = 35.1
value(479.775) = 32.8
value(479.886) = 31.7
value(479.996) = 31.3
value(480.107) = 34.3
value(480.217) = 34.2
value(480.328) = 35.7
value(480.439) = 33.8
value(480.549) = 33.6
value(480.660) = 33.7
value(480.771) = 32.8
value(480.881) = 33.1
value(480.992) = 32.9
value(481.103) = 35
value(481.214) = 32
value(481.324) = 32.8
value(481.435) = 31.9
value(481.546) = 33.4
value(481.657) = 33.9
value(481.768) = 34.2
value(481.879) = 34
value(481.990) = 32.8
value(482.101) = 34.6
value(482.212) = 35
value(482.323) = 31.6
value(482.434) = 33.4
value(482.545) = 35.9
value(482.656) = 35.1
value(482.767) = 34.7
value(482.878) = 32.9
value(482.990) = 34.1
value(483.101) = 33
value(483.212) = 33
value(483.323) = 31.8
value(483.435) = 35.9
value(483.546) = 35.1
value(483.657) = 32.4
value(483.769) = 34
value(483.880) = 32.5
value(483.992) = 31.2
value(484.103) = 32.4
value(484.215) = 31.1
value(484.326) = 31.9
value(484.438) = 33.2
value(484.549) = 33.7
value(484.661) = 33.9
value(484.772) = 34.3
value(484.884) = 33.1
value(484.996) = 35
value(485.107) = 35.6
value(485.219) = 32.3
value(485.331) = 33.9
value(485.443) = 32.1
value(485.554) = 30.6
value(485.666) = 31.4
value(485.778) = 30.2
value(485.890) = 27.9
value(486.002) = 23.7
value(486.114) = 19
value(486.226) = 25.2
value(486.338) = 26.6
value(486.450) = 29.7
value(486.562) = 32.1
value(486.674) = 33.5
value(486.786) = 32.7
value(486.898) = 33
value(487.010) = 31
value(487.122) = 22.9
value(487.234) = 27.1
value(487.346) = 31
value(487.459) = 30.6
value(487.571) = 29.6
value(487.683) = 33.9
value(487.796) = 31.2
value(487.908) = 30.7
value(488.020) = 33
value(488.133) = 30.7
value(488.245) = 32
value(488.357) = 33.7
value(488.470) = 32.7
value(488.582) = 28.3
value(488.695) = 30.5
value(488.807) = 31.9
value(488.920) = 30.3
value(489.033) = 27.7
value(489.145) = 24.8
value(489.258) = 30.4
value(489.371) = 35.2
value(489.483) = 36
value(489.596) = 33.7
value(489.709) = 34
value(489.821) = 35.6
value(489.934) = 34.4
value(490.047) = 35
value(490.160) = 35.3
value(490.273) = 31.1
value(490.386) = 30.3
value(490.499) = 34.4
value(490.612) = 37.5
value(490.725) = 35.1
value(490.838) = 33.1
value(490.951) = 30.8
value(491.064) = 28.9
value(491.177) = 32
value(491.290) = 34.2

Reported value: -0.97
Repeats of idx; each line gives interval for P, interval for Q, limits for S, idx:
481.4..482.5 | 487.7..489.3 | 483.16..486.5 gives -1.11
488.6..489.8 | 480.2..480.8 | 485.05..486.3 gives -0.95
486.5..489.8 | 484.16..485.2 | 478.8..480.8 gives -1.04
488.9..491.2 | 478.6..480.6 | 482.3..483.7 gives -1.05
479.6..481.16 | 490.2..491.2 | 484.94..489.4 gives -1.01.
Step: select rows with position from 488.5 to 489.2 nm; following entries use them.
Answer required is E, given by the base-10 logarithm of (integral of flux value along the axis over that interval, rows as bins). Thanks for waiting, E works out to 1.31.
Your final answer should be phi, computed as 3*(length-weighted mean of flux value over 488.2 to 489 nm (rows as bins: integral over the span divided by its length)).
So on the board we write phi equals 94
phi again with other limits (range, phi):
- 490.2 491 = 100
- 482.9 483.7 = 101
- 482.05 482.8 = 103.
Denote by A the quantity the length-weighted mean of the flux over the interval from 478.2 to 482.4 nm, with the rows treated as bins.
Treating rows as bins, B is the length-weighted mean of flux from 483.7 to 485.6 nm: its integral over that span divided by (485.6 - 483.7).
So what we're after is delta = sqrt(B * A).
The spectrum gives 33.1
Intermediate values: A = 33.2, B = 33.0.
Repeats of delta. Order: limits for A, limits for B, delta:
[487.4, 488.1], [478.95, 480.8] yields 32.4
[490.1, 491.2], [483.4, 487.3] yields 32.0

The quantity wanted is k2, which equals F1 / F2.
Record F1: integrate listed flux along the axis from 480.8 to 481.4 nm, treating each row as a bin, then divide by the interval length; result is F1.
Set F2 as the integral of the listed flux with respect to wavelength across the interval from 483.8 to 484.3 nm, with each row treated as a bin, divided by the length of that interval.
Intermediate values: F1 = 33.1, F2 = 31.9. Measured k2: 1.04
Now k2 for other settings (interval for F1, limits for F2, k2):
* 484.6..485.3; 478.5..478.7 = 1.02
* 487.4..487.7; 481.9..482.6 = 0.91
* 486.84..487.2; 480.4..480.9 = 0.86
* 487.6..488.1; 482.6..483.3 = 0.95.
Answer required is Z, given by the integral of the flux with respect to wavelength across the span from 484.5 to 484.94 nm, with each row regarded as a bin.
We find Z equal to 14.8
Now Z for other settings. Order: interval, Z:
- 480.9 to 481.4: 16.6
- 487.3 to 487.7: 12.4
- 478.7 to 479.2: 16.3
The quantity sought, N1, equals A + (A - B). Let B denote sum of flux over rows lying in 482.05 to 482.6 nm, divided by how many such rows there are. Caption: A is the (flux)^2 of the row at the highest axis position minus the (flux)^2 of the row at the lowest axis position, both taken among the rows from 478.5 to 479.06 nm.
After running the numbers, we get -406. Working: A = -186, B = 34.1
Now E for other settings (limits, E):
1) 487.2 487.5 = 0.95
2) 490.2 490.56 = 1.06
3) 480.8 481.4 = 1.30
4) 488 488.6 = 1.28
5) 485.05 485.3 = 0.93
